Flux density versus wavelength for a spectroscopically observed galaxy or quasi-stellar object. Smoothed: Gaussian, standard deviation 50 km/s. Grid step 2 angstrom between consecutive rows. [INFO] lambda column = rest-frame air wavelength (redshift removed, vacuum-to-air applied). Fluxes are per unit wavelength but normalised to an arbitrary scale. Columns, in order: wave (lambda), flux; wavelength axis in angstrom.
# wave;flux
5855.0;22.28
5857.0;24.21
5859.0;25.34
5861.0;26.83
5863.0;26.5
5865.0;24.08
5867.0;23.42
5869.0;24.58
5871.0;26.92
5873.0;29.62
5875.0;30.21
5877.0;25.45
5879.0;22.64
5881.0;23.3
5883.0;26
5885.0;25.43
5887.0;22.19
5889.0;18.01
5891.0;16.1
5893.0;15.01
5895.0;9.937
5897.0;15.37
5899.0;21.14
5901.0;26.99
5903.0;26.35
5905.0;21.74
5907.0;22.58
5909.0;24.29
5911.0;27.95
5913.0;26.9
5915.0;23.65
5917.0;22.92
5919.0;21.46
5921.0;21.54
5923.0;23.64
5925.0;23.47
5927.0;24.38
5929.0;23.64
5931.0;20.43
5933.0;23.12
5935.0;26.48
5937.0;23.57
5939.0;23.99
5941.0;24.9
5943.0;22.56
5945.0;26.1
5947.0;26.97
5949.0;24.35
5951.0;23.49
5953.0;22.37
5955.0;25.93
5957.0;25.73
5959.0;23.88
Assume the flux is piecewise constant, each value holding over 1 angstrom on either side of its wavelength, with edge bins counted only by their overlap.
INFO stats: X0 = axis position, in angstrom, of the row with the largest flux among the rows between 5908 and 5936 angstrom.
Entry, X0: 5911.0 angstrom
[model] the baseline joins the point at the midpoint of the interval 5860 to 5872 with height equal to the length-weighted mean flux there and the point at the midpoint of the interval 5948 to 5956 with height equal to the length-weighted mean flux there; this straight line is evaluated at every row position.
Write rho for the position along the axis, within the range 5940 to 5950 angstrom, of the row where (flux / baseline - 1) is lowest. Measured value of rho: 5943.0 angstrom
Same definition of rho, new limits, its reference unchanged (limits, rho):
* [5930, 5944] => 5931.0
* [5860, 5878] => 5867.0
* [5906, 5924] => 5919.0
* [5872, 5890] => 5889.0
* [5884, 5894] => 5893.0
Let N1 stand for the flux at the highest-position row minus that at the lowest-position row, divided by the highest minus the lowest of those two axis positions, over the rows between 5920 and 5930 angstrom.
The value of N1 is 0.26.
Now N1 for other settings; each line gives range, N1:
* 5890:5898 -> -0.12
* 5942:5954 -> -0.02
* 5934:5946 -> -0.04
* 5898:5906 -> 0.10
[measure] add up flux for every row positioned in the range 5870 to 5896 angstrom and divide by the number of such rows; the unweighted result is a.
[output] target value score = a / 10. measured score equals 2.24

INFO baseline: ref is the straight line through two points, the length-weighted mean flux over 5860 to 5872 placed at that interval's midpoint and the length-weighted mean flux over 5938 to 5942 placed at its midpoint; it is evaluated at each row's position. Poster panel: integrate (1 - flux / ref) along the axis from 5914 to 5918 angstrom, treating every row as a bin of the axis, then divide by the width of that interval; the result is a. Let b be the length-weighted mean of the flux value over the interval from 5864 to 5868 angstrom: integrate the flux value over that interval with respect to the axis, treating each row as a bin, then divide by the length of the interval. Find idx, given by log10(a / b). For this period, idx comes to -2.6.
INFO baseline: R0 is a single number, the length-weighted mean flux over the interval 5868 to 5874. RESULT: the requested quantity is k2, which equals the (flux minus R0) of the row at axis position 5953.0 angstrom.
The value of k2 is -4.7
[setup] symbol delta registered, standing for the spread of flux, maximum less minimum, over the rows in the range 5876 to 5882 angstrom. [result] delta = 2.8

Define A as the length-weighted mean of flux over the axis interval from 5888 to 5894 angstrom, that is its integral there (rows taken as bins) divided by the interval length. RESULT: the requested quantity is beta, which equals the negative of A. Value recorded -16.4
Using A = 16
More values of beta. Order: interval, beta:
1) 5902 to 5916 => -24.8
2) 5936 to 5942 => -24.2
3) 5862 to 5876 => -26.5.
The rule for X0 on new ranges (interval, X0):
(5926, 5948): 5947.0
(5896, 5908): 5901.0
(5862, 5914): 5875.0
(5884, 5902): 5901.0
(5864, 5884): 5875.0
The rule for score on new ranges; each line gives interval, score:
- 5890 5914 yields 2.12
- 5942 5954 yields 2.43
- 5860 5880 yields 2.60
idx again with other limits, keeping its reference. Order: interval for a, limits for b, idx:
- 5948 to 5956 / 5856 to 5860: -3.4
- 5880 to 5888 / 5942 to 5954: -2.8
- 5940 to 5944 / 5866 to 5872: -2.9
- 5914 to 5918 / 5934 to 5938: -2.6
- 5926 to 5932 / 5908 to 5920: -2.5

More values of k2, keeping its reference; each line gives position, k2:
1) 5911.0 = 0.9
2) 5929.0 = -3.4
